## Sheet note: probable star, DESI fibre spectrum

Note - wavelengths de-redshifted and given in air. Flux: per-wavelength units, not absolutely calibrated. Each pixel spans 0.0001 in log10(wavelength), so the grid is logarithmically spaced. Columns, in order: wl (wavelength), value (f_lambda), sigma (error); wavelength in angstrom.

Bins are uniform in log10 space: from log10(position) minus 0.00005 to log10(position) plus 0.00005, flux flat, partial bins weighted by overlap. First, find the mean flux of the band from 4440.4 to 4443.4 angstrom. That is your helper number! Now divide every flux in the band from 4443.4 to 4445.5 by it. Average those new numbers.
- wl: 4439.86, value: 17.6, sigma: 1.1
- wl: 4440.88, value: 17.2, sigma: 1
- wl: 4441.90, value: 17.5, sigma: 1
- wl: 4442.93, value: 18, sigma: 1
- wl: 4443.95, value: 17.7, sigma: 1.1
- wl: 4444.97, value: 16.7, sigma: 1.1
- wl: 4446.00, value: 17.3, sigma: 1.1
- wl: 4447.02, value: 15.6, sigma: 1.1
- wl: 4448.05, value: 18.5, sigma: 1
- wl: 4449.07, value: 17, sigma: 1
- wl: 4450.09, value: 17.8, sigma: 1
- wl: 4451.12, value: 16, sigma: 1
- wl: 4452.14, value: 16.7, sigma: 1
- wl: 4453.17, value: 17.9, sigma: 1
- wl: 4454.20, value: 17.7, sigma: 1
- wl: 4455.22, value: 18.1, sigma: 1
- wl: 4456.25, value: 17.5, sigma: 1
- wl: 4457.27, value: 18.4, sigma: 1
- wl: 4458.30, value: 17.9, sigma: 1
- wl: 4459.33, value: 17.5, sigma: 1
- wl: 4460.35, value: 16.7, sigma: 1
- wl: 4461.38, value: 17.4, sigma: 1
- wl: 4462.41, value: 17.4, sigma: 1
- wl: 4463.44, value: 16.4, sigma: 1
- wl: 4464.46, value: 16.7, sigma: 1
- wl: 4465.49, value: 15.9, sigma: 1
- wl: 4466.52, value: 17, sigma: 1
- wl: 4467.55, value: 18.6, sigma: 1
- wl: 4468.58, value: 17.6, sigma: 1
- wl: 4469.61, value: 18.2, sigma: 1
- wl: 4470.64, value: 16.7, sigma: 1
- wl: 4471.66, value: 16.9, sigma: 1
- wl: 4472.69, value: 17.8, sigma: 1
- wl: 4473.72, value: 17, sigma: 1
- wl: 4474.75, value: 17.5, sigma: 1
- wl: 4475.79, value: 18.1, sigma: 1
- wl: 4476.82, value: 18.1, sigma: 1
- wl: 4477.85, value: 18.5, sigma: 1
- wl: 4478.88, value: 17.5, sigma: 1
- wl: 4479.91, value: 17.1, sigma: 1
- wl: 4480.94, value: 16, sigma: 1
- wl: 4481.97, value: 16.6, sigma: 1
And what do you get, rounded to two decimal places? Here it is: 0.98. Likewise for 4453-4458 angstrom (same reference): 1.02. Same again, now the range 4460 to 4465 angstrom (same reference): 0.96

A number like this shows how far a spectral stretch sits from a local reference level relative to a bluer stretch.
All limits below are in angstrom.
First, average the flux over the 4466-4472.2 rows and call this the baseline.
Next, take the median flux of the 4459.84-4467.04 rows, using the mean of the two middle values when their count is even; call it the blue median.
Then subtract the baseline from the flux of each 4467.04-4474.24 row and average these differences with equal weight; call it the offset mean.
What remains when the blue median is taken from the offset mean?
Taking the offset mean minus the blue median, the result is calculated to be -16.7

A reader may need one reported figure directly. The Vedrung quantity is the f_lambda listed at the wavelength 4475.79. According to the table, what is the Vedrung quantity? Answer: 18.1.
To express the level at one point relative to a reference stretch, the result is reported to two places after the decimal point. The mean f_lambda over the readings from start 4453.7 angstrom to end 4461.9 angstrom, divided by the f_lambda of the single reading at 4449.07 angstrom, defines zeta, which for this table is 1.04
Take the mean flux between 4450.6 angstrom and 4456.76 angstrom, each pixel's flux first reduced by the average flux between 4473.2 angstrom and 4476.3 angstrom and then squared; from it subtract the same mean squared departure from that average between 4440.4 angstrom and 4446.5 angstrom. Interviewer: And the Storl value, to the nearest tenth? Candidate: 0.4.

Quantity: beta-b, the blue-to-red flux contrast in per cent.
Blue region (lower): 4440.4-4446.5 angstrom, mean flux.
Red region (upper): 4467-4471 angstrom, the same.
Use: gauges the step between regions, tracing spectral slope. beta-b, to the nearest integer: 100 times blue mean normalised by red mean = 98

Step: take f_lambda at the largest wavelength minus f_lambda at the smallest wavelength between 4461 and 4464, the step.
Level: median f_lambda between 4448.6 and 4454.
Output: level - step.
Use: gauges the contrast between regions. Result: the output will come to 18.00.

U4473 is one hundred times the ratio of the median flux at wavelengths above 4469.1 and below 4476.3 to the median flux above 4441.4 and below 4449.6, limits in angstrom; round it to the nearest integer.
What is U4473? 101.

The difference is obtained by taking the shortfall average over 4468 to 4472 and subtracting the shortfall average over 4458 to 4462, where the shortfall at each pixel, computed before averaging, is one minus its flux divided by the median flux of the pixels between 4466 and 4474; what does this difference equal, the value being 0.00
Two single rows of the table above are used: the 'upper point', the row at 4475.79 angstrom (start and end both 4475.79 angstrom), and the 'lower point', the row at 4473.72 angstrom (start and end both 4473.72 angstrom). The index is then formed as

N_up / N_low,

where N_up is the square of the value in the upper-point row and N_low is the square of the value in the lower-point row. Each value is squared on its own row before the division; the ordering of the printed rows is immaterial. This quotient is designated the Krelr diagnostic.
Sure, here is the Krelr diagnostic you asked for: 1.1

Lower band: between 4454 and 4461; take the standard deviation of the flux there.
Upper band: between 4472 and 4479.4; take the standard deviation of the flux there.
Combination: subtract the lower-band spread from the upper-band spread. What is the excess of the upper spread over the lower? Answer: -0.04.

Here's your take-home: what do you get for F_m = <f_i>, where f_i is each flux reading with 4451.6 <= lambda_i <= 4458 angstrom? 17.7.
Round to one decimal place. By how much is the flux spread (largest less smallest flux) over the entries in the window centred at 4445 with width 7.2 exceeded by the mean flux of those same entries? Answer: 14.4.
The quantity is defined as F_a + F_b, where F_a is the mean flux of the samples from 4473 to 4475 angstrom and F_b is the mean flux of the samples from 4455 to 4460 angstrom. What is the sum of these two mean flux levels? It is 35.1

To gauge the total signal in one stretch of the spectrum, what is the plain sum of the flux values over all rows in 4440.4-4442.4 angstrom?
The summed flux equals 34.7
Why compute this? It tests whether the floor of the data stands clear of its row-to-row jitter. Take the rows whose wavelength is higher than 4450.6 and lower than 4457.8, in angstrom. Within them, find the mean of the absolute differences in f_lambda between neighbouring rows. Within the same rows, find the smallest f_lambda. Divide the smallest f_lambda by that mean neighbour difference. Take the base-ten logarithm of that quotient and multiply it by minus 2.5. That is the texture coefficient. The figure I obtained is -3.45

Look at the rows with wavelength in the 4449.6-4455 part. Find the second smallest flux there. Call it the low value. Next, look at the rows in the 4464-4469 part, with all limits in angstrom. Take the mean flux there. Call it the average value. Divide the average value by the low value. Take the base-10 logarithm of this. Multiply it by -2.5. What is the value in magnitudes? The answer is -0.03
